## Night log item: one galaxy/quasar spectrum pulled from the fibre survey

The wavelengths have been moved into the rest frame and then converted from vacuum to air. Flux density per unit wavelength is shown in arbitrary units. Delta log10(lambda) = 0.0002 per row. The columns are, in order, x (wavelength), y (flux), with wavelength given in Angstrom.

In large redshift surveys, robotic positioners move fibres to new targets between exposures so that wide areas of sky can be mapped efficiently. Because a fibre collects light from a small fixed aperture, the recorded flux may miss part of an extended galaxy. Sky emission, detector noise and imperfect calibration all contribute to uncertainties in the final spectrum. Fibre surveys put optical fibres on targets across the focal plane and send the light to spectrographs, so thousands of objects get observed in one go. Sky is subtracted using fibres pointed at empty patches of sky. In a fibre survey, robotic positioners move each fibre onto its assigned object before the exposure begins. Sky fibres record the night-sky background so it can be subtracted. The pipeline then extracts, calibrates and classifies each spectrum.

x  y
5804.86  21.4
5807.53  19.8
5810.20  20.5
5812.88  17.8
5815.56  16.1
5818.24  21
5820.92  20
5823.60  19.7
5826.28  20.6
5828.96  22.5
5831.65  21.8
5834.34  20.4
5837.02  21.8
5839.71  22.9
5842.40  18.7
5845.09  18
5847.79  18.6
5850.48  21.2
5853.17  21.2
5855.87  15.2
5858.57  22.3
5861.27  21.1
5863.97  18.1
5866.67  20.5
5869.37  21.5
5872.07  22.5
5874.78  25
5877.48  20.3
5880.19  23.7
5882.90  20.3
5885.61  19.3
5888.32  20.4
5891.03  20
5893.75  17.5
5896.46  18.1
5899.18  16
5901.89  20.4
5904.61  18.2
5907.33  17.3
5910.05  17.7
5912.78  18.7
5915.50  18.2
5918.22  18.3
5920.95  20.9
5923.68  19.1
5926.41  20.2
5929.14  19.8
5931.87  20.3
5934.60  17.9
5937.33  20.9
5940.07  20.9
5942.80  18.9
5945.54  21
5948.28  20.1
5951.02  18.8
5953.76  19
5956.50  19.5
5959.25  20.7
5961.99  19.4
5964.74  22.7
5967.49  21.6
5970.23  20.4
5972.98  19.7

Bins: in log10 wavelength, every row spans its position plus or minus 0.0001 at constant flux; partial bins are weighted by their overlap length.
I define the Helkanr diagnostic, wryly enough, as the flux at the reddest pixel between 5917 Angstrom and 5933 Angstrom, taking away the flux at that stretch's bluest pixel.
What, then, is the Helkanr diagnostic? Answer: 2.00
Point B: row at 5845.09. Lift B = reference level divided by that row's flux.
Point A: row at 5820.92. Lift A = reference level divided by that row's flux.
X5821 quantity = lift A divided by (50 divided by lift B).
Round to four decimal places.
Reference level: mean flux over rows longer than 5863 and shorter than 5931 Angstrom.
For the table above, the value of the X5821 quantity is 0.0215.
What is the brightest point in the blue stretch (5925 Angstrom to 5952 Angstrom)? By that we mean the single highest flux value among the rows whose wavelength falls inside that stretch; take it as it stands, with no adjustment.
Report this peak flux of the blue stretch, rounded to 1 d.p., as 21.0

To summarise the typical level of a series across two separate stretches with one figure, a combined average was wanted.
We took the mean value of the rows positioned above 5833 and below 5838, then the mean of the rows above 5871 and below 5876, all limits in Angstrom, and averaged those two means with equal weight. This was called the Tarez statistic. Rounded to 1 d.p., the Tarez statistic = 22.4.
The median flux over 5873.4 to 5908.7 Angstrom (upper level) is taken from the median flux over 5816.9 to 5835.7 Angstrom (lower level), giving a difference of 0.6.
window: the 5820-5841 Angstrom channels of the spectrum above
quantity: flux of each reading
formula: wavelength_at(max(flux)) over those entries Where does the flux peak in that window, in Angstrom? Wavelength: 5839.71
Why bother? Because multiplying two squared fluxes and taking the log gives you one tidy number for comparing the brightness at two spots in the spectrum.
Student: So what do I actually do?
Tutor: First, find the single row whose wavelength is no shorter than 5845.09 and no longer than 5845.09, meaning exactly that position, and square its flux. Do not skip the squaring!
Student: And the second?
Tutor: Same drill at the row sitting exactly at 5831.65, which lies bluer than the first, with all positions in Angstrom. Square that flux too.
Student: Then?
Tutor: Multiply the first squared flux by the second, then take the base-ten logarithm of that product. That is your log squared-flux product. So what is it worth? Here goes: 5.19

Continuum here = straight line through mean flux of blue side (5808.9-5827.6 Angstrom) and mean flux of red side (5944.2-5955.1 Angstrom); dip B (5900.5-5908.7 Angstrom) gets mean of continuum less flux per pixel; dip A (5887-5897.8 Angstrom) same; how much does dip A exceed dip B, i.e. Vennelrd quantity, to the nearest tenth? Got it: -0.4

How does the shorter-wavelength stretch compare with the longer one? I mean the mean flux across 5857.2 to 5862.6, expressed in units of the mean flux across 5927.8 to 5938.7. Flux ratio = 1.10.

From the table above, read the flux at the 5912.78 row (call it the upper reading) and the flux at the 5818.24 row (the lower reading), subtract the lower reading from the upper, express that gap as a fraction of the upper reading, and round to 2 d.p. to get -0.12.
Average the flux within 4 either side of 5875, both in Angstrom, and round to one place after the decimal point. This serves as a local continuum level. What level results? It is 22.6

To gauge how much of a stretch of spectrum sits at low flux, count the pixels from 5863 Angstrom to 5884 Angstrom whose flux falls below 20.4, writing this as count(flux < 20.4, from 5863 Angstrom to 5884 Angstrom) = 3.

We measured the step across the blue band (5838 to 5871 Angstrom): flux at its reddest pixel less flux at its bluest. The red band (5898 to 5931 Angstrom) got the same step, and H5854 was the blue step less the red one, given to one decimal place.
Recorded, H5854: -5.2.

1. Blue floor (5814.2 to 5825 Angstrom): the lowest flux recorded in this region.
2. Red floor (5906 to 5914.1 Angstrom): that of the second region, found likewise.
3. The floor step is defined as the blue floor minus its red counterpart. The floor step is -1.2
